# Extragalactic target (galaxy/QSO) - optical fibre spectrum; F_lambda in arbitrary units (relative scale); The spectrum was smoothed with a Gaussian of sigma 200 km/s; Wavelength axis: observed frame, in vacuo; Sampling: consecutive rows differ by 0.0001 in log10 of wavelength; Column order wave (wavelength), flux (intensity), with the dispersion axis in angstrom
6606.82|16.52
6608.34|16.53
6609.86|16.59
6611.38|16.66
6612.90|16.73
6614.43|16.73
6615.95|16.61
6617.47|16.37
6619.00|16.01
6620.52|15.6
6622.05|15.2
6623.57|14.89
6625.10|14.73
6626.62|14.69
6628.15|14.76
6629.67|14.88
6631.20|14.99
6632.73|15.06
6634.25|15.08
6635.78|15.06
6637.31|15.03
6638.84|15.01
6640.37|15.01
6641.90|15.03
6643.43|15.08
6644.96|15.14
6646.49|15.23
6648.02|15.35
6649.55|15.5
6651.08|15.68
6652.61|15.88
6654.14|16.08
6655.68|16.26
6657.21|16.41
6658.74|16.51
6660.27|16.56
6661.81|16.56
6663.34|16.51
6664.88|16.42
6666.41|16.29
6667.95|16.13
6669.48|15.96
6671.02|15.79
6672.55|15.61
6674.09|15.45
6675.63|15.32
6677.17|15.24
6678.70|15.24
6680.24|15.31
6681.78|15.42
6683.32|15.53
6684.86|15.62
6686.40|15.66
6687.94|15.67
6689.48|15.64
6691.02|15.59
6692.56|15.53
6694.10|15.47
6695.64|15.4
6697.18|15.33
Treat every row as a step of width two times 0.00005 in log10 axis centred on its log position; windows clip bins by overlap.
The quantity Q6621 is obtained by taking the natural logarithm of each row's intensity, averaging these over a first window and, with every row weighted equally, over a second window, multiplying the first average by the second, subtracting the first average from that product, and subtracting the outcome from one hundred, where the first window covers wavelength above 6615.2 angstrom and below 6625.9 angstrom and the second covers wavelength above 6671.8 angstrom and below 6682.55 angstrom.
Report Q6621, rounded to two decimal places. 95.24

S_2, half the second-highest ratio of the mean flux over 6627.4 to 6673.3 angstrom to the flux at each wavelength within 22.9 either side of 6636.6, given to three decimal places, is 0.531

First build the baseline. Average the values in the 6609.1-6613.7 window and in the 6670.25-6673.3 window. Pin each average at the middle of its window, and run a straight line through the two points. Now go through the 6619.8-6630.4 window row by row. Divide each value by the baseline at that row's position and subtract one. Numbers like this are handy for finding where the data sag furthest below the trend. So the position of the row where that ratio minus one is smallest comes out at 6626.62 angstrom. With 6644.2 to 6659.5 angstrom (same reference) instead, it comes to 6644.96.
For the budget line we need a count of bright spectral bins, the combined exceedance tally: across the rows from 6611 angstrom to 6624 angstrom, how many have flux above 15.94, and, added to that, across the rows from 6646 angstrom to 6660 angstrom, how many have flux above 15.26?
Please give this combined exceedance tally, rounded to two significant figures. 14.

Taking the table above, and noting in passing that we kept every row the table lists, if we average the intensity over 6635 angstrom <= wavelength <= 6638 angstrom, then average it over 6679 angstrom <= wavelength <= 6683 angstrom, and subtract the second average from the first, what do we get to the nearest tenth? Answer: -0.3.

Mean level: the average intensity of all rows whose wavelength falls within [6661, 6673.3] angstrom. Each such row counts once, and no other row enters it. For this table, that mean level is 16.2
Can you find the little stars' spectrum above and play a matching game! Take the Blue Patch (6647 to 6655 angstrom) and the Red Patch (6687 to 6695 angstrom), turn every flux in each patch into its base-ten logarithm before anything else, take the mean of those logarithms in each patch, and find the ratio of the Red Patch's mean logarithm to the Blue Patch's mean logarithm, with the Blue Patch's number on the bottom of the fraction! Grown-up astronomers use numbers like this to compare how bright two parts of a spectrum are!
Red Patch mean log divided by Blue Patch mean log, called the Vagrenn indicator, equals 1.00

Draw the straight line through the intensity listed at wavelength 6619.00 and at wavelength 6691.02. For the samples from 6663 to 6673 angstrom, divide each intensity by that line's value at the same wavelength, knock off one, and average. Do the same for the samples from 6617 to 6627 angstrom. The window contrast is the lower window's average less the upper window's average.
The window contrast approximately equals -0.064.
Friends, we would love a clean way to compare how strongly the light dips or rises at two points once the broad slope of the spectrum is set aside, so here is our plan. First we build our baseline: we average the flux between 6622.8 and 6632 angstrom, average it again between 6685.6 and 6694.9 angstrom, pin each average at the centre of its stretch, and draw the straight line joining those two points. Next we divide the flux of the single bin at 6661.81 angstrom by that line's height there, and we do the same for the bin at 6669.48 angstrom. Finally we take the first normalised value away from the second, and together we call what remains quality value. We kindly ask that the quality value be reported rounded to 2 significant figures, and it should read -0.046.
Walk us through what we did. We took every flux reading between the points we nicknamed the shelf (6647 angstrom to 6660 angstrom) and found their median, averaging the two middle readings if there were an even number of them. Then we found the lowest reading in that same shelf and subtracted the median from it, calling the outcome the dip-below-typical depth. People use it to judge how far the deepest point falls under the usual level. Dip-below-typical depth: -0.63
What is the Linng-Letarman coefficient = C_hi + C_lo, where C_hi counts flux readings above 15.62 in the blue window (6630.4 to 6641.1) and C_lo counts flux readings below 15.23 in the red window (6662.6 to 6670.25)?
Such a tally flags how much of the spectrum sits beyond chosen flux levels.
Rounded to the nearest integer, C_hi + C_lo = 0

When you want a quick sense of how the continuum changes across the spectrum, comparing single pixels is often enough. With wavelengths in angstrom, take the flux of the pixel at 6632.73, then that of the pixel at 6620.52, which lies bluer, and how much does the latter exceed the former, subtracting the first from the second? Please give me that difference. 0.5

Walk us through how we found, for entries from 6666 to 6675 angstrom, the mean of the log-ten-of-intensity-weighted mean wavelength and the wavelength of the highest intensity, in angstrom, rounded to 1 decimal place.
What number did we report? 6668.3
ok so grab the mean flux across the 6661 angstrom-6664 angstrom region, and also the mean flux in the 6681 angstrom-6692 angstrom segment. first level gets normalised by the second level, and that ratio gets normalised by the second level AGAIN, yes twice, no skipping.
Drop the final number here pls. 0.0680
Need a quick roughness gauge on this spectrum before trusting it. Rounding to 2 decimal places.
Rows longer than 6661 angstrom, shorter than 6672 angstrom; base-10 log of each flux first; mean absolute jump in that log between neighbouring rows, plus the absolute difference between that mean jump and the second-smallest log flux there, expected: 1.20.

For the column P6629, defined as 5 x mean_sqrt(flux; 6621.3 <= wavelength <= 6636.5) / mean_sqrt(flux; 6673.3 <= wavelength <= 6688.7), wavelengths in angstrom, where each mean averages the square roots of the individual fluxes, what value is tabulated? 4.92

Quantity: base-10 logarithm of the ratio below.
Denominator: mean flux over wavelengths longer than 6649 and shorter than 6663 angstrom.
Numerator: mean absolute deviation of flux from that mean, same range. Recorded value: -1.7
